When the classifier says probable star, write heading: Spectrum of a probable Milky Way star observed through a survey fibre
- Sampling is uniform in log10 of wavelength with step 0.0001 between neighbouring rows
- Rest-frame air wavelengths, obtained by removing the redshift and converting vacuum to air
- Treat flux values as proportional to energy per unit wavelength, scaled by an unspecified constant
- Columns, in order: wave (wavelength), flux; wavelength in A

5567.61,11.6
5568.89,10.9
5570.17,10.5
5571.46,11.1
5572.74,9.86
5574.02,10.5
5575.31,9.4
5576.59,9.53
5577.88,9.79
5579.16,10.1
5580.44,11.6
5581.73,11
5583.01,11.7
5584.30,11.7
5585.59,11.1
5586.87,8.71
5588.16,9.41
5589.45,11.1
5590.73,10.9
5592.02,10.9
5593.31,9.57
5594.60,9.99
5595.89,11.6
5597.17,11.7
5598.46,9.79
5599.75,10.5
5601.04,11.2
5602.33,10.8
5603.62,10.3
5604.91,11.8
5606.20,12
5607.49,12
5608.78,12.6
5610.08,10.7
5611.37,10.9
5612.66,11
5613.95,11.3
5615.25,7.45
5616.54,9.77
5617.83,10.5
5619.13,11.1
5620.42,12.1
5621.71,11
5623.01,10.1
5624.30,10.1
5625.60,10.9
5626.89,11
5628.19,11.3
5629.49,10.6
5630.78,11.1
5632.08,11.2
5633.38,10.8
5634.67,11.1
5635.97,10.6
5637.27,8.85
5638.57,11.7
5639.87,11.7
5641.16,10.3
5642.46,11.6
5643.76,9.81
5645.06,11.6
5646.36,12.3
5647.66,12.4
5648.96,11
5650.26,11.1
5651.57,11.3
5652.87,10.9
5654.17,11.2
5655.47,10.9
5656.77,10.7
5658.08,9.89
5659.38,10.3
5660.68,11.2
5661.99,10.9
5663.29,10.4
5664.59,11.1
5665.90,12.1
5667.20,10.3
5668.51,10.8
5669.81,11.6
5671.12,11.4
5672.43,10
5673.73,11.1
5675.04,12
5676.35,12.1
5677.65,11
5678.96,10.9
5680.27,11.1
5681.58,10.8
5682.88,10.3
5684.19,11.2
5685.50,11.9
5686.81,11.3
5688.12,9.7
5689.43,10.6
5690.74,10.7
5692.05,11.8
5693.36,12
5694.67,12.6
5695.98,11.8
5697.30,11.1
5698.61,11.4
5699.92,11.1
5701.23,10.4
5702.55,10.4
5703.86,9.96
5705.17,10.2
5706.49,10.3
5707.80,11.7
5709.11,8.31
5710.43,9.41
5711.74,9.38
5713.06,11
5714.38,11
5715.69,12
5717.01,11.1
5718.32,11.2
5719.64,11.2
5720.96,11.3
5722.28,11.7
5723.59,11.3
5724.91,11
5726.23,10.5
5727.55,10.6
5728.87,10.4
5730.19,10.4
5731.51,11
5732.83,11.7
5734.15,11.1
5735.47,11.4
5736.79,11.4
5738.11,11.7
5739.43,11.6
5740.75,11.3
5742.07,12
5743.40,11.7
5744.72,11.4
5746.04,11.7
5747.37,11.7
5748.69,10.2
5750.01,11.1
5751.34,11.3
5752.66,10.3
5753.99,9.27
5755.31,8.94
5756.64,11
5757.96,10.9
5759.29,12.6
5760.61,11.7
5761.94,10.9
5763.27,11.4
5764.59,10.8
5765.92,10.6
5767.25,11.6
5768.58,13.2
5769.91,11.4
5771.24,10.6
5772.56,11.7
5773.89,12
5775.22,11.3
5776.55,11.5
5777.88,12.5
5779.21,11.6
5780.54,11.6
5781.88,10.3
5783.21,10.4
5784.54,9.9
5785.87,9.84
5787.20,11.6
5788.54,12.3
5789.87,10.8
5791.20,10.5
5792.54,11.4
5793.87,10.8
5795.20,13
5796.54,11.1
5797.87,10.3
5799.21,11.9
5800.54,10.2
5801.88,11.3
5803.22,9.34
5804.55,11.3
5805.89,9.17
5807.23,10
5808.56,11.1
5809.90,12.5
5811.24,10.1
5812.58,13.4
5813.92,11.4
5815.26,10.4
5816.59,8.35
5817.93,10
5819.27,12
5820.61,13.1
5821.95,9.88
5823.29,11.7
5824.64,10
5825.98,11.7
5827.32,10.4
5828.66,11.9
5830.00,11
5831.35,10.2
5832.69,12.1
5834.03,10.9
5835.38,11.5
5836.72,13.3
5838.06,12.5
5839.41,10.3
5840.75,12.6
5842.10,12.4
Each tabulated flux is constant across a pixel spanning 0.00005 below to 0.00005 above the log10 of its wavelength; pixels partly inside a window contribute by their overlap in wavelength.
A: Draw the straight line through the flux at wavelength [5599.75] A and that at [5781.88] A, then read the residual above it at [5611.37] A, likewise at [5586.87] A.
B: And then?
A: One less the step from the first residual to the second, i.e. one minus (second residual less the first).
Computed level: 3.2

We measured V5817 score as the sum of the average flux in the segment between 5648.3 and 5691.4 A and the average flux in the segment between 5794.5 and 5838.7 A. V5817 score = 22.1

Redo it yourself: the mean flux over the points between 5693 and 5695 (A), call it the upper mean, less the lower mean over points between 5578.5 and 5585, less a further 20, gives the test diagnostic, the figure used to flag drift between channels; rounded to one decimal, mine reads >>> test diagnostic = -18.9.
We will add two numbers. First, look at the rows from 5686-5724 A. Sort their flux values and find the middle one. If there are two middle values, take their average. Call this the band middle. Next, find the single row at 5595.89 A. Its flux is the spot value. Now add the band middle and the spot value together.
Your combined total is 22.7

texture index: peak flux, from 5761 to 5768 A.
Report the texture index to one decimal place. 11.6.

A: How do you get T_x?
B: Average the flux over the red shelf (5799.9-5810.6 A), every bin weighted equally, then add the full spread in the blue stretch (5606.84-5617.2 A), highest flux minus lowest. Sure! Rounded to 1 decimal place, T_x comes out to 15.8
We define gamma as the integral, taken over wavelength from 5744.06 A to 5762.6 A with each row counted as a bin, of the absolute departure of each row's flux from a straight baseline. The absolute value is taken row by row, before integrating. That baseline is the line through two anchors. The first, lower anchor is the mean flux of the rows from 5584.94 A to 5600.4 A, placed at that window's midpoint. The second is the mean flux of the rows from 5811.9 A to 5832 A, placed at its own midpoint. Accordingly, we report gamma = 13.9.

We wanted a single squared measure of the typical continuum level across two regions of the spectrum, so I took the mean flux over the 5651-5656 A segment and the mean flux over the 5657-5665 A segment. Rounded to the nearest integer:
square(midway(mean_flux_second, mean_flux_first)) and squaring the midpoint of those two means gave 118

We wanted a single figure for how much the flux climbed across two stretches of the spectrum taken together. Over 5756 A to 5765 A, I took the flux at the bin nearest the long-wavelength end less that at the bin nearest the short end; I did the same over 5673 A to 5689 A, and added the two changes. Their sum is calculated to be -1.6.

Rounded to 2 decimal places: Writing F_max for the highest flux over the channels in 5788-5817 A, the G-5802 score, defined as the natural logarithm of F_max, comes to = 2.60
